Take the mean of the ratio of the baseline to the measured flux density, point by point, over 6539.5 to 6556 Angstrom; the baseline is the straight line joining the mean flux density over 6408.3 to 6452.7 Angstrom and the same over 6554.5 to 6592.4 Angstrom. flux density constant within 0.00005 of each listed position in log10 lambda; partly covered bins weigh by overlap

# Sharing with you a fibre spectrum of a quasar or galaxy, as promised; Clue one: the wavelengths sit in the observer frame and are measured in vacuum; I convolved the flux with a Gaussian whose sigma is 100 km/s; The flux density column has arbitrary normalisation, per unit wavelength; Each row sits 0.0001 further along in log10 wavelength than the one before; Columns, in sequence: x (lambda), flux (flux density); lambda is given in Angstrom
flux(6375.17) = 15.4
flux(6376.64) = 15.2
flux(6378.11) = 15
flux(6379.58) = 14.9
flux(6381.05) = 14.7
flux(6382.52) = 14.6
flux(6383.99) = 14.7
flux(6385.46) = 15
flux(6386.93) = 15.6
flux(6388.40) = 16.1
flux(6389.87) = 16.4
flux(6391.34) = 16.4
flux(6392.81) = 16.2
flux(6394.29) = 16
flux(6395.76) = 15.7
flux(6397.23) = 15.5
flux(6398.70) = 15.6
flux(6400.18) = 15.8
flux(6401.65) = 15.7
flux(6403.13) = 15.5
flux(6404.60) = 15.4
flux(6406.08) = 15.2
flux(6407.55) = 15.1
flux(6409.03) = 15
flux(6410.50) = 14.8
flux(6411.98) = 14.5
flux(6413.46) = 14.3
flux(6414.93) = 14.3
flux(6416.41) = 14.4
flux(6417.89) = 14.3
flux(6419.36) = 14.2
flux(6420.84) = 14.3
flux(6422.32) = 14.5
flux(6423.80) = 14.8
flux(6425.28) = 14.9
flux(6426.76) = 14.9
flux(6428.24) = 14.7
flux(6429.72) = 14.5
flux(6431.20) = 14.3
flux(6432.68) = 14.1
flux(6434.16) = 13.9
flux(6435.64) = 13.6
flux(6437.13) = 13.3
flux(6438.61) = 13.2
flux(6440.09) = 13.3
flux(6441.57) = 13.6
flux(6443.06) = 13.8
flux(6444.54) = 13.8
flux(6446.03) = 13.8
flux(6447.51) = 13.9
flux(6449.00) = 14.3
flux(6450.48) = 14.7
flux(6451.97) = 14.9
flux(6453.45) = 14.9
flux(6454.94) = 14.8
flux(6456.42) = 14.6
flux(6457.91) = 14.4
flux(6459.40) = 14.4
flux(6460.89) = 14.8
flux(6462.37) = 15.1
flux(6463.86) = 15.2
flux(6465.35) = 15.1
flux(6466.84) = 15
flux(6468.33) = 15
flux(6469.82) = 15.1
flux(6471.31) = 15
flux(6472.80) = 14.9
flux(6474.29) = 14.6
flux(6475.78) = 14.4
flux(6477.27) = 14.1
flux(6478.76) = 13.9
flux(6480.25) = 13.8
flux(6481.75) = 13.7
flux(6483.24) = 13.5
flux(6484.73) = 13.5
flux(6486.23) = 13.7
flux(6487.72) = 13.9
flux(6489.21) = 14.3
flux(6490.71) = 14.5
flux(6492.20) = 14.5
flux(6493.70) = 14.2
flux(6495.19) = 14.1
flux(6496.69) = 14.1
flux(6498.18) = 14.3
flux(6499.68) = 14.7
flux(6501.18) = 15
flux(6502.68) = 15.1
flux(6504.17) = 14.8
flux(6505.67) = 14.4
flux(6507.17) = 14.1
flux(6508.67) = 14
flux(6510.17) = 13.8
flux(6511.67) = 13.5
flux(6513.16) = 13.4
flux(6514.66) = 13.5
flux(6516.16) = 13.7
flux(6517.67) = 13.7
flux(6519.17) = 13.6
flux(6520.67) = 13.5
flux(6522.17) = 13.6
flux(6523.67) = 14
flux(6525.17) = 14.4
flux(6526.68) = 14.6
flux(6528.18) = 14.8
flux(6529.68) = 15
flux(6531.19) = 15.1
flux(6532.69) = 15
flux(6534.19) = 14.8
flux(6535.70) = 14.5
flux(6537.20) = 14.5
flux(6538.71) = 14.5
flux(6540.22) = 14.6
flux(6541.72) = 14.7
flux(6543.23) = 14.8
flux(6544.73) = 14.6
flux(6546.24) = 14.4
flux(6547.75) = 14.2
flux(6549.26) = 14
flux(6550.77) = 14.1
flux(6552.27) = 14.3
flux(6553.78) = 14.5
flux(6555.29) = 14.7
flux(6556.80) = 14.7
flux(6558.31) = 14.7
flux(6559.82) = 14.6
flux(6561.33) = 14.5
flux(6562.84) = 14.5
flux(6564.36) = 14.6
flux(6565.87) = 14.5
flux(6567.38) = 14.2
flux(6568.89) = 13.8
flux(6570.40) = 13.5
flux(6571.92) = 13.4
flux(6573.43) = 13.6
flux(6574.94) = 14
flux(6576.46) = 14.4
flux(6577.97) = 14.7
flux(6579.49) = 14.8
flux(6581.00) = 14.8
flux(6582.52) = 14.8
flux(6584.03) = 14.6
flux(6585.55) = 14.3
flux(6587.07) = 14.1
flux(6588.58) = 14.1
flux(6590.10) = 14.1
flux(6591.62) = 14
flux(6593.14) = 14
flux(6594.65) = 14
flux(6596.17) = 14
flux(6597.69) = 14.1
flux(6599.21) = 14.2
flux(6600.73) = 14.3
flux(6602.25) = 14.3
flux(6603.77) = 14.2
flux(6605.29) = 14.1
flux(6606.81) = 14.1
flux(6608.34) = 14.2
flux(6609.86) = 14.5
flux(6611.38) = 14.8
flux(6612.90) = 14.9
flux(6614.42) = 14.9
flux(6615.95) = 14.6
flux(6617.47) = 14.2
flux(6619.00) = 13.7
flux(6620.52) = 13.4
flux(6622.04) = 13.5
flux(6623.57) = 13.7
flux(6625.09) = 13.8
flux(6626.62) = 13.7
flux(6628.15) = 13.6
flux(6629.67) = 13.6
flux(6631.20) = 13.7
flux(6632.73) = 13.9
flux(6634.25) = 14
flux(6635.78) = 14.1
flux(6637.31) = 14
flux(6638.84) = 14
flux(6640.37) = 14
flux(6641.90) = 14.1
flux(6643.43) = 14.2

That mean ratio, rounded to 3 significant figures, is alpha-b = 0.991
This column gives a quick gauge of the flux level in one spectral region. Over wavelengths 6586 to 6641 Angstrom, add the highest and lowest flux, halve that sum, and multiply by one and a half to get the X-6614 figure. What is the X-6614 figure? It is 21.2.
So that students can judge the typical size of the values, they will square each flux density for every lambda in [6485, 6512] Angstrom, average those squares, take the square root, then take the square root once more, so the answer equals 3.78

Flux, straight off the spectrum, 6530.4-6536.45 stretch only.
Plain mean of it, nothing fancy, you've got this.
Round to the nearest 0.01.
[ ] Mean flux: 14.85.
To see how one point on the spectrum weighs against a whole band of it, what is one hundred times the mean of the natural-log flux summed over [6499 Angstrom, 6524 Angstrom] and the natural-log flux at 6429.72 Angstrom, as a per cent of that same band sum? 53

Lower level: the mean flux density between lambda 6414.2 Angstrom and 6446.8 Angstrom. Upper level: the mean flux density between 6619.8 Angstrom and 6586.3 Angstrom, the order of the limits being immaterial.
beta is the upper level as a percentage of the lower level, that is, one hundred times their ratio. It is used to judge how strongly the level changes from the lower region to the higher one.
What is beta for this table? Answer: 101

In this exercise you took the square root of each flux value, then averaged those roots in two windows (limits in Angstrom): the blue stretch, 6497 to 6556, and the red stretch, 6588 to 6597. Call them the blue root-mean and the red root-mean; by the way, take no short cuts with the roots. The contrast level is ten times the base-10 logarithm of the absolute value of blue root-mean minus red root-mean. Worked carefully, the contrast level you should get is -14.1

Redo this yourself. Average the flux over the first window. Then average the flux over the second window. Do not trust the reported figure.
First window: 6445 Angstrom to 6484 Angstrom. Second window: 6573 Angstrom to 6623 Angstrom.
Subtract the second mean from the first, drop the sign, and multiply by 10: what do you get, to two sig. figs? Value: 2.8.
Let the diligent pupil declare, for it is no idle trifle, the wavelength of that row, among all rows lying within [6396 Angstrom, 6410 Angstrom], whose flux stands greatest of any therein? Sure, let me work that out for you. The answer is 6400.18 Angstrom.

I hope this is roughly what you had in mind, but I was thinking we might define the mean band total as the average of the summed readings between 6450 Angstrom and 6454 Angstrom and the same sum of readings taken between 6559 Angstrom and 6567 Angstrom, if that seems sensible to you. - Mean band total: 59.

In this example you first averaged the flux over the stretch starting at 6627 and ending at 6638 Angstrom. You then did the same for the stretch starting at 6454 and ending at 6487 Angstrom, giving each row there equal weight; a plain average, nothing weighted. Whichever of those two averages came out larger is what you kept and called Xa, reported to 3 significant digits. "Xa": 14.5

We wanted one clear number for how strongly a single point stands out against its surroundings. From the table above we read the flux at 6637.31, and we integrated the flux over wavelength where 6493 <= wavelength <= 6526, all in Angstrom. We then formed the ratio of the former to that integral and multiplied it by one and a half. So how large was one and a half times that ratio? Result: 0.045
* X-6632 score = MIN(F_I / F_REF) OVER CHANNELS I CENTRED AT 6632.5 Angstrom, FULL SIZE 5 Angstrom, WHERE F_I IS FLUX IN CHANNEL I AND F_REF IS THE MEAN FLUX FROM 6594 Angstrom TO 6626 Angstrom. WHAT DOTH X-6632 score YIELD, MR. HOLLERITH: 0.97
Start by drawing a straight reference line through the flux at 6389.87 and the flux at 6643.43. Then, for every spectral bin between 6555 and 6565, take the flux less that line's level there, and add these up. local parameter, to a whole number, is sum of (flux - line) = -2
